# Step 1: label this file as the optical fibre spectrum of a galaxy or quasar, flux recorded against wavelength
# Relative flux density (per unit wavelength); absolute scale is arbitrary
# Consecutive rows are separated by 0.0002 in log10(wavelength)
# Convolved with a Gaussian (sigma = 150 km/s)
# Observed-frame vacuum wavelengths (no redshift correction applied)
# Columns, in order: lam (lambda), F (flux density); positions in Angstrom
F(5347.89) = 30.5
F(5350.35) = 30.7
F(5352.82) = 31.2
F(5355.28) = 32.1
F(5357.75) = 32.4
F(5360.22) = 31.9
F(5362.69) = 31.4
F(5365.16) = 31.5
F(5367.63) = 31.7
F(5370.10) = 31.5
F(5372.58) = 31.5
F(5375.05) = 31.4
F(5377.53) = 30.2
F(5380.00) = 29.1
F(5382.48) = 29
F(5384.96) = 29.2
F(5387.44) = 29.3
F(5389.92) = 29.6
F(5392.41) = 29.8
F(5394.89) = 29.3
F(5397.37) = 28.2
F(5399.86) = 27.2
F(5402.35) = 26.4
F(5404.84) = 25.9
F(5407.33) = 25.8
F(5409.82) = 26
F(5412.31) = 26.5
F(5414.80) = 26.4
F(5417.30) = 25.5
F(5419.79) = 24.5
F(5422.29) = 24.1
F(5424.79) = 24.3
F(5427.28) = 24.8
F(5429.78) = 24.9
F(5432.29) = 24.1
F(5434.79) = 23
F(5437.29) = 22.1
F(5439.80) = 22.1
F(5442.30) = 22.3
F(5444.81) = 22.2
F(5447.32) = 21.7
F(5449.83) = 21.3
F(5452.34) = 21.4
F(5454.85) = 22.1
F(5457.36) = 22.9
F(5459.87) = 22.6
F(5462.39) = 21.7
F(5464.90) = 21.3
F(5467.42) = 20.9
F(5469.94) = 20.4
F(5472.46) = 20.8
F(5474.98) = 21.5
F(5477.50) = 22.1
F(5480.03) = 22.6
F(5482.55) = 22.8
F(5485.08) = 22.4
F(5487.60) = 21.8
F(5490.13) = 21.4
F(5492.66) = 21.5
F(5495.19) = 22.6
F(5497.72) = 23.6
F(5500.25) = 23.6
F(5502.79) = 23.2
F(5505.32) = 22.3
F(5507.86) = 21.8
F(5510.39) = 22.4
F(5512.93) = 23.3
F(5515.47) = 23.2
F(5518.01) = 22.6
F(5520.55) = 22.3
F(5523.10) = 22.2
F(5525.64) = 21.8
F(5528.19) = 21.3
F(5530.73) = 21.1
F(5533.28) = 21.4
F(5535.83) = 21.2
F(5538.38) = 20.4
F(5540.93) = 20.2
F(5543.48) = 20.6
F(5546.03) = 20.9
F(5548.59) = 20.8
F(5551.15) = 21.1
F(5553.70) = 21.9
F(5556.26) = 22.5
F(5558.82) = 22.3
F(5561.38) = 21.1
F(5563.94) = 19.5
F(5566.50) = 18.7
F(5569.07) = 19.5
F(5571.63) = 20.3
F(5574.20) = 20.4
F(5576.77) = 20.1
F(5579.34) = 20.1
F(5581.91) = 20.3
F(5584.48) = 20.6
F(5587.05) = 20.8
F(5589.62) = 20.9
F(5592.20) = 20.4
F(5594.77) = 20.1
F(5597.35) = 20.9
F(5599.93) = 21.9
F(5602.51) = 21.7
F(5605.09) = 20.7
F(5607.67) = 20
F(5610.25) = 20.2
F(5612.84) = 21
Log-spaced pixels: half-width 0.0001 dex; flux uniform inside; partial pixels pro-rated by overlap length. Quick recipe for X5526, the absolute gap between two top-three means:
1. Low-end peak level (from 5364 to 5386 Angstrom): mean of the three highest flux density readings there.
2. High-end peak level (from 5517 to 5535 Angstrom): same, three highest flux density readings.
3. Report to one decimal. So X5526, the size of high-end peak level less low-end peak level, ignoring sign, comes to 9.2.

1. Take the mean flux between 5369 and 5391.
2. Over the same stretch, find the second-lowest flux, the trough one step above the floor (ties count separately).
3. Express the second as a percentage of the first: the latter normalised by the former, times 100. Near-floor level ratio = 96.7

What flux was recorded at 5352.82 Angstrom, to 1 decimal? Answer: 31.2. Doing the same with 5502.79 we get 23.2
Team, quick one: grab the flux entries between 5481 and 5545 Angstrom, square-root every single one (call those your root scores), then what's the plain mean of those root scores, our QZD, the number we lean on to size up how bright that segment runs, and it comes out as 4.69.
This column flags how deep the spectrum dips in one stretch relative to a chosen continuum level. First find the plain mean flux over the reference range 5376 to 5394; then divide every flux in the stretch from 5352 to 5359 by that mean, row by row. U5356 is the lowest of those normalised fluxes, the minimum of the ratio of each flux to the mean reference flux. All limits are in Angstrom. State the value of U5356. 1.06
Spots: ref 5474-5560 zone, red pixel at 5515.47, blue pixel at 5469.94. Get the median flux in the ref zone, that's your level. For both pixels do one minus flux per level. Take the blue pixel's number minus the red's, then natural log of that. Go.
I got -2.1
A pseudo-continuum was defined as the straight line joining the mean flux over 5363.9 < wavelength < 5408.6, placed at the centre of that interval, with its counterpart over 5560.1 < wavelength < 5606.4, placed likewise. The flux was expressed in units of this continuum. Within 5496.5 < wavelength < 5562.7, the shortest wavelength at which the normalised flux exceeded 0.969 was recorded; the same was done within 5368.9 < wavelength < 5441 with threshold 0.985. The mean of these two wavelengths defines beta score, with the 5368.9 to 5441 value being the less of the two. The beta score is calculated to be 5433.9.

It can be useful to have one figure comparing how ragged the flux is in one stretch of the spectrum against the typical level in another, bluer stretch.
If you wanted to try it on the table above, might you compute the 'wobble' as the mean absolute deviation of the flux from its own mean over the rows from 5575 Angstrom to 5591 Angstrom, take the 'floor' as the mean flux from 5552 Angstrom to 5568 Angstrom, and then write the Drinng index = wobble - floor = -21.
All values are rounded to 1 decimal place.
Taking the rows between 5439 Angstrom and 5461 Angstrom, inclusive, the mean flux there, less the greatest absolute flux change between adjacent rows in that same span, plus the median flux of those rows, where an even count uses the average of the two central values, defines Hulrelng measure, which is 43.4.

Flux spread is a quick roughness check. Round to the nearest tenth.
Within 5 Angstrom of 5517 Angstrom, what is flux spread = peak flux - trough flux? 1.0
